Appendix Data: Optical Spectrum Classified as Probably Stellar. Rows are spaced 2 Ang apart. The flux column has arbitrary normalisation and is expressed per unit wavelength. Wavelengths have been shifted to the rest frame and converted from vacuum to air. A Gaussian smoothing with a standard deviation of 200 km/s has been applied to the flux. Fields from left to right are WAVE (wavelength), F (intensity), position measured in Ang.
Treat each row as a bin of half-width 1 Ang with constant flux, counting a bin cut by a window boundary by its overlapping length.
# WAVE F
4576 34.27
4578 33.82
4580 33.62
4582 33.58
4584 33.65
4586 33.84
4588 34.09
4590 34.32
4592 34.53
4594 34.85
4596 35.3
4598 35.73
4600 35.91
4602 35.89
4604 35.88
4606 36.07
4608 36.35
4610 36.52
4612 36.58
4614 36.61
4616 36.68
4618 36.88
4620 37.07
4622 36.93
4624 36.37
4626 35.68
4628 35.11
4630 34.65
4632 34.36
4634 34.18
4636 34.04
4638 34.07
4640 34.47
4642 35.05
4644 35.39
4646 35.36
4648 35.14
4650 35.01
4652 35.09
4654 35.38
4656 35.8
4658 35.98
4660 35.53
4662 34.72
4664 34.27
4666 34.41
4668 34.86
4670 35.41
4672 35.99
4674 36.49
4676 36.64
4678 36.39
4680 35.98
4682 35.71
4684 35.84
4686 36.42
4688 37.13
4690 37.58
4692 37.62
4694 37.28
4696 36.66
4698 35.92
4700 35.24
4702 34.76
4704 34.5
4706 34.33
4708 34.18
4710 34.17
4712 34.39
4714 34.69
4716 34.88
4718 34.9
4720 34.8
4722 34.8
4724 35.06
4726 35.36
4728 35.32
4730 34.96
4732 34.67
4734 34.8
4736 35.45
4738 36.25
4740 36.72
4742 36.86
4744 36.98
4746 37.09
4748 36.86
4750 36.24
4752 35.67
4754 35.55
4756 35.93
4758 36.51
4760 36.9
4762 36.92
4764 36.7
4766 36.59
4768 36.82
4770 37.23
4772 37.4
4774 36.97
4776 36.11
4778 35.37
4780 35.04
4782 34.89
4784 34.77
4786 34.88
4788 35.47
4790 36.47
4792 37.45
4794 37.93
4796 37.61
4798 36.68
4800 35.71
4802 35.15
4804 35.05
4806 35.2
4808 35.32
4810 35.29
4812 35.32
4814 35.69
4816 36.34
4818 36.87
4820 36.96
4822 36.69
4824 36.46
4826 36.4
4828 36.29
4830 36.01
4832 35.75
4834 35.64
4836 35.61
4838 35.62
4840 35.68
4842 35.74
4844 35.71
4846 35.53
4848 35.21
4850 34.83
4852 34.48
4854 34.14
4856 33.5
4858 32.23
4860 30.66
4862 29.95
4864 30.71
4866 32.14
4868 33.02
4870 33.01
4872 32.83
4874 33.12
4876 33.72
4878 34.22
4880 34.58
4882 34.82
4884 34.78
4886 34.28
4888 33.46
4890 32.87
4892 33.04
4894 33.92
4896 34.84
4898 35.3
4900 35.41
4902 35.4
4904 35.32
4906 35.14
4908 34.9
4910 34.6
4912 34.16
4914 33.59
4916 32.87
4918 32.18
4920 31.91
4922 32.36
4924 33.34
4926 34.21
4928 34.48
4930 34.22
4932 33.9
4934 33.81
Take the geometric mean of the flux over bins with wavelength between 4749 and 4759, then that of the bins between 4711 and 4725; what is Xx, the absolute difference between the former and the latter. 1.2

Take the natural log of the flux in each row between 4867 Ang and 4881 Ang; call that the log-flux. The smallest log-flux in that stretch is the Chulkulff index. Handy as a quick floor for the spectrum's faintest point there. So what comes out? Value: 3.49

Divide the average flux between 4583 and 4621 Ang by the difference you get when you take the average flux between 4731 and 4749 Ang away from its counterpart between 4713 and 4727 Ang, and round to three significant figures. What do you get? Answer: -28.3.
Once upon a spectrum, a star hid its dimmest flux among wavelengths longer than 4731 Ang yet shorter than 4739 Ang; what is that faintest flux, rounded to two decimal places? 34.67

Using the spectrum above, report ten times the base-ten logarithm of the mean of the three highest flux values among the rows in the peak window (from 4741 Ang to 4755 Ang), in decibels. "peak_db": 15.7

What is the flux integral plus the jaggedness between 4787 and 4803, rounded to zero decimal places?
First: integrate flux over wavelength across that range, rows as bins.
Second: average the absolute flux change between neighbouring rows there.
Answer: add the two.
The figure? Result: 586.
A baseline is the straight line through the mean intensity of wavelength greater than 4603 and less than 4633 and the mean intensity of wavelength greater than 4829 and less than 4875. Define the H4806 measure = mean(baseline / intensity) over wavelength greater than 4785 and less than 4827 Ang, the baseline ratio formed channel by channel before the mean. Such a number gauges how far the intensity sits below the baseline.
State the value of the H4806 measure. 0.95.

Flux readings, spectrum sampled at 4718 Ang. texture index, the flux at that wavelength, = 34.9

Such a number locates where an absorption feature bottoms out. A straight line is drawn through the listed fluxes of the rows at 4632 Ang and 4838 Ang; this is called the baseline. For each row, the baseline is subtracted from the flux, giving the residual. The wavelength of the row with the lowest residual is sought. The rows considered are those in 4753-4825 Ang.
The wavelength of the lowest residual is 4784 Ang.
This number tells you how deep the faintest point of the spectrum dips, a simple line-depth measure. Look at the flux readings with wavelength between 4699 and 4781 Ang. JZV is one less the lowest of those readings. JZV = -33.2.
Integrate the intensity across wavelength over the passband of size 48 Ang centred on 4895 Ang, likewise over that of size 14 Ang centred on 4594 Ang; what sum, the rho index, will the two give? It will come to 2128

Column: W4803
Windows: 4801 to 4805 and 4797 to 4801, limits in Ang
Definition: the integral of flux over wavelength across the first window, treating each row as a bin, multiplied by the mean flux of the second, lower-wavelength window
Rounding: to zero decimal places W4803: 5082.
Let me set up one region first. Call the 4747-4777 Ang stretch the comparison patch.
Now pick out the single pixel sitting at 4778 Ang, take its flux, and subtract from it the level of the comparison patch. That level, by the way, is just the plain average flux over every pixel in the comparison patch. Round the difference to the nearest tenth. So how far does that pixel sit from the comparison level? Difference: -1.2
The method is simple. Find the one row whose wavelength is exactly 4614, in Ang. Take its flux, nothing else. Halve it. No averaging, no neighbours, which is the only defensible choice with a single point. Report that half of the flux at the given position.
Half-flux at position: 18.3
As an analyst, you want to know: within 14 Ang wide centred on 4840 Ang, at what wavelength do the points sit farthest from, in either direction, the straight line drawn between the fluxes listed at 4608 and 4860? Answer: 4844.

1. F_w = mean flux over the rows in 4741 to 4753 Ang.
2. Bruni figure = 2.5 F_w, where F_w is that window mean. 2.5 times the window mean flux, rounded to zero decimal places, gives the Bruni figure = 92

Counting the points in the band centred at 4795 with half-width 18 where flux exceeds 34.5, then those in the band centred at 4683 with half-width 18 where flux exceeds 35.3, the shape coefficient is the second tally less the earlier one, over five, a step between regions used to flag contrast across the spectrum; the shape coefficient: -1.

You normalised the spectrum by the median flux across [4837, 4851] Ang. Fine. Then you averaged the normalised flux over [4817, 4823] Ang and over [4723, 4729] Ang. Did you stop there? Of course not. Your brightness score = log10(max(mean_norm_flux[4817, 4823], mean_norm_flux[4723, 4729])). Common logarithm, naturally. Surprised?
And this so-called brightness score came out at 0.015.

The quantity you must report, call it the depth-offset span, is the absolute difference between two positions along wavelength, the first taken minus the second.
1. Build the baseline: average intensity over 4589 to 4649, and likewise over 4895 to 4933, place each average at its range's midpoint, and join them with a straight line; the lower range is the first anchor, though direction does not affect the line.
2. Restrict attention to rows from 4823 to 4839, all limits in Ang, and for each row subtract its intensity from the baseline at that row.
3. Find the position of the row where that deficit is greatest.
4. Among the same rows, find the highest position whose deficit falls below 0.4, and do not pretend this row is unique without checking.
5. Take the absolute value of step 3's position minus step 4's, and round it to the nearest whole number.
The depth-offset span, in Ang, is 2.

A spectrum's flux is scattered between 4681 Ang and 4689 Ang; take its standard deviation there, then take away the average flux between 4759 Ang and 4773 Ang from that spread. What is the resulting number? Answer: -36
